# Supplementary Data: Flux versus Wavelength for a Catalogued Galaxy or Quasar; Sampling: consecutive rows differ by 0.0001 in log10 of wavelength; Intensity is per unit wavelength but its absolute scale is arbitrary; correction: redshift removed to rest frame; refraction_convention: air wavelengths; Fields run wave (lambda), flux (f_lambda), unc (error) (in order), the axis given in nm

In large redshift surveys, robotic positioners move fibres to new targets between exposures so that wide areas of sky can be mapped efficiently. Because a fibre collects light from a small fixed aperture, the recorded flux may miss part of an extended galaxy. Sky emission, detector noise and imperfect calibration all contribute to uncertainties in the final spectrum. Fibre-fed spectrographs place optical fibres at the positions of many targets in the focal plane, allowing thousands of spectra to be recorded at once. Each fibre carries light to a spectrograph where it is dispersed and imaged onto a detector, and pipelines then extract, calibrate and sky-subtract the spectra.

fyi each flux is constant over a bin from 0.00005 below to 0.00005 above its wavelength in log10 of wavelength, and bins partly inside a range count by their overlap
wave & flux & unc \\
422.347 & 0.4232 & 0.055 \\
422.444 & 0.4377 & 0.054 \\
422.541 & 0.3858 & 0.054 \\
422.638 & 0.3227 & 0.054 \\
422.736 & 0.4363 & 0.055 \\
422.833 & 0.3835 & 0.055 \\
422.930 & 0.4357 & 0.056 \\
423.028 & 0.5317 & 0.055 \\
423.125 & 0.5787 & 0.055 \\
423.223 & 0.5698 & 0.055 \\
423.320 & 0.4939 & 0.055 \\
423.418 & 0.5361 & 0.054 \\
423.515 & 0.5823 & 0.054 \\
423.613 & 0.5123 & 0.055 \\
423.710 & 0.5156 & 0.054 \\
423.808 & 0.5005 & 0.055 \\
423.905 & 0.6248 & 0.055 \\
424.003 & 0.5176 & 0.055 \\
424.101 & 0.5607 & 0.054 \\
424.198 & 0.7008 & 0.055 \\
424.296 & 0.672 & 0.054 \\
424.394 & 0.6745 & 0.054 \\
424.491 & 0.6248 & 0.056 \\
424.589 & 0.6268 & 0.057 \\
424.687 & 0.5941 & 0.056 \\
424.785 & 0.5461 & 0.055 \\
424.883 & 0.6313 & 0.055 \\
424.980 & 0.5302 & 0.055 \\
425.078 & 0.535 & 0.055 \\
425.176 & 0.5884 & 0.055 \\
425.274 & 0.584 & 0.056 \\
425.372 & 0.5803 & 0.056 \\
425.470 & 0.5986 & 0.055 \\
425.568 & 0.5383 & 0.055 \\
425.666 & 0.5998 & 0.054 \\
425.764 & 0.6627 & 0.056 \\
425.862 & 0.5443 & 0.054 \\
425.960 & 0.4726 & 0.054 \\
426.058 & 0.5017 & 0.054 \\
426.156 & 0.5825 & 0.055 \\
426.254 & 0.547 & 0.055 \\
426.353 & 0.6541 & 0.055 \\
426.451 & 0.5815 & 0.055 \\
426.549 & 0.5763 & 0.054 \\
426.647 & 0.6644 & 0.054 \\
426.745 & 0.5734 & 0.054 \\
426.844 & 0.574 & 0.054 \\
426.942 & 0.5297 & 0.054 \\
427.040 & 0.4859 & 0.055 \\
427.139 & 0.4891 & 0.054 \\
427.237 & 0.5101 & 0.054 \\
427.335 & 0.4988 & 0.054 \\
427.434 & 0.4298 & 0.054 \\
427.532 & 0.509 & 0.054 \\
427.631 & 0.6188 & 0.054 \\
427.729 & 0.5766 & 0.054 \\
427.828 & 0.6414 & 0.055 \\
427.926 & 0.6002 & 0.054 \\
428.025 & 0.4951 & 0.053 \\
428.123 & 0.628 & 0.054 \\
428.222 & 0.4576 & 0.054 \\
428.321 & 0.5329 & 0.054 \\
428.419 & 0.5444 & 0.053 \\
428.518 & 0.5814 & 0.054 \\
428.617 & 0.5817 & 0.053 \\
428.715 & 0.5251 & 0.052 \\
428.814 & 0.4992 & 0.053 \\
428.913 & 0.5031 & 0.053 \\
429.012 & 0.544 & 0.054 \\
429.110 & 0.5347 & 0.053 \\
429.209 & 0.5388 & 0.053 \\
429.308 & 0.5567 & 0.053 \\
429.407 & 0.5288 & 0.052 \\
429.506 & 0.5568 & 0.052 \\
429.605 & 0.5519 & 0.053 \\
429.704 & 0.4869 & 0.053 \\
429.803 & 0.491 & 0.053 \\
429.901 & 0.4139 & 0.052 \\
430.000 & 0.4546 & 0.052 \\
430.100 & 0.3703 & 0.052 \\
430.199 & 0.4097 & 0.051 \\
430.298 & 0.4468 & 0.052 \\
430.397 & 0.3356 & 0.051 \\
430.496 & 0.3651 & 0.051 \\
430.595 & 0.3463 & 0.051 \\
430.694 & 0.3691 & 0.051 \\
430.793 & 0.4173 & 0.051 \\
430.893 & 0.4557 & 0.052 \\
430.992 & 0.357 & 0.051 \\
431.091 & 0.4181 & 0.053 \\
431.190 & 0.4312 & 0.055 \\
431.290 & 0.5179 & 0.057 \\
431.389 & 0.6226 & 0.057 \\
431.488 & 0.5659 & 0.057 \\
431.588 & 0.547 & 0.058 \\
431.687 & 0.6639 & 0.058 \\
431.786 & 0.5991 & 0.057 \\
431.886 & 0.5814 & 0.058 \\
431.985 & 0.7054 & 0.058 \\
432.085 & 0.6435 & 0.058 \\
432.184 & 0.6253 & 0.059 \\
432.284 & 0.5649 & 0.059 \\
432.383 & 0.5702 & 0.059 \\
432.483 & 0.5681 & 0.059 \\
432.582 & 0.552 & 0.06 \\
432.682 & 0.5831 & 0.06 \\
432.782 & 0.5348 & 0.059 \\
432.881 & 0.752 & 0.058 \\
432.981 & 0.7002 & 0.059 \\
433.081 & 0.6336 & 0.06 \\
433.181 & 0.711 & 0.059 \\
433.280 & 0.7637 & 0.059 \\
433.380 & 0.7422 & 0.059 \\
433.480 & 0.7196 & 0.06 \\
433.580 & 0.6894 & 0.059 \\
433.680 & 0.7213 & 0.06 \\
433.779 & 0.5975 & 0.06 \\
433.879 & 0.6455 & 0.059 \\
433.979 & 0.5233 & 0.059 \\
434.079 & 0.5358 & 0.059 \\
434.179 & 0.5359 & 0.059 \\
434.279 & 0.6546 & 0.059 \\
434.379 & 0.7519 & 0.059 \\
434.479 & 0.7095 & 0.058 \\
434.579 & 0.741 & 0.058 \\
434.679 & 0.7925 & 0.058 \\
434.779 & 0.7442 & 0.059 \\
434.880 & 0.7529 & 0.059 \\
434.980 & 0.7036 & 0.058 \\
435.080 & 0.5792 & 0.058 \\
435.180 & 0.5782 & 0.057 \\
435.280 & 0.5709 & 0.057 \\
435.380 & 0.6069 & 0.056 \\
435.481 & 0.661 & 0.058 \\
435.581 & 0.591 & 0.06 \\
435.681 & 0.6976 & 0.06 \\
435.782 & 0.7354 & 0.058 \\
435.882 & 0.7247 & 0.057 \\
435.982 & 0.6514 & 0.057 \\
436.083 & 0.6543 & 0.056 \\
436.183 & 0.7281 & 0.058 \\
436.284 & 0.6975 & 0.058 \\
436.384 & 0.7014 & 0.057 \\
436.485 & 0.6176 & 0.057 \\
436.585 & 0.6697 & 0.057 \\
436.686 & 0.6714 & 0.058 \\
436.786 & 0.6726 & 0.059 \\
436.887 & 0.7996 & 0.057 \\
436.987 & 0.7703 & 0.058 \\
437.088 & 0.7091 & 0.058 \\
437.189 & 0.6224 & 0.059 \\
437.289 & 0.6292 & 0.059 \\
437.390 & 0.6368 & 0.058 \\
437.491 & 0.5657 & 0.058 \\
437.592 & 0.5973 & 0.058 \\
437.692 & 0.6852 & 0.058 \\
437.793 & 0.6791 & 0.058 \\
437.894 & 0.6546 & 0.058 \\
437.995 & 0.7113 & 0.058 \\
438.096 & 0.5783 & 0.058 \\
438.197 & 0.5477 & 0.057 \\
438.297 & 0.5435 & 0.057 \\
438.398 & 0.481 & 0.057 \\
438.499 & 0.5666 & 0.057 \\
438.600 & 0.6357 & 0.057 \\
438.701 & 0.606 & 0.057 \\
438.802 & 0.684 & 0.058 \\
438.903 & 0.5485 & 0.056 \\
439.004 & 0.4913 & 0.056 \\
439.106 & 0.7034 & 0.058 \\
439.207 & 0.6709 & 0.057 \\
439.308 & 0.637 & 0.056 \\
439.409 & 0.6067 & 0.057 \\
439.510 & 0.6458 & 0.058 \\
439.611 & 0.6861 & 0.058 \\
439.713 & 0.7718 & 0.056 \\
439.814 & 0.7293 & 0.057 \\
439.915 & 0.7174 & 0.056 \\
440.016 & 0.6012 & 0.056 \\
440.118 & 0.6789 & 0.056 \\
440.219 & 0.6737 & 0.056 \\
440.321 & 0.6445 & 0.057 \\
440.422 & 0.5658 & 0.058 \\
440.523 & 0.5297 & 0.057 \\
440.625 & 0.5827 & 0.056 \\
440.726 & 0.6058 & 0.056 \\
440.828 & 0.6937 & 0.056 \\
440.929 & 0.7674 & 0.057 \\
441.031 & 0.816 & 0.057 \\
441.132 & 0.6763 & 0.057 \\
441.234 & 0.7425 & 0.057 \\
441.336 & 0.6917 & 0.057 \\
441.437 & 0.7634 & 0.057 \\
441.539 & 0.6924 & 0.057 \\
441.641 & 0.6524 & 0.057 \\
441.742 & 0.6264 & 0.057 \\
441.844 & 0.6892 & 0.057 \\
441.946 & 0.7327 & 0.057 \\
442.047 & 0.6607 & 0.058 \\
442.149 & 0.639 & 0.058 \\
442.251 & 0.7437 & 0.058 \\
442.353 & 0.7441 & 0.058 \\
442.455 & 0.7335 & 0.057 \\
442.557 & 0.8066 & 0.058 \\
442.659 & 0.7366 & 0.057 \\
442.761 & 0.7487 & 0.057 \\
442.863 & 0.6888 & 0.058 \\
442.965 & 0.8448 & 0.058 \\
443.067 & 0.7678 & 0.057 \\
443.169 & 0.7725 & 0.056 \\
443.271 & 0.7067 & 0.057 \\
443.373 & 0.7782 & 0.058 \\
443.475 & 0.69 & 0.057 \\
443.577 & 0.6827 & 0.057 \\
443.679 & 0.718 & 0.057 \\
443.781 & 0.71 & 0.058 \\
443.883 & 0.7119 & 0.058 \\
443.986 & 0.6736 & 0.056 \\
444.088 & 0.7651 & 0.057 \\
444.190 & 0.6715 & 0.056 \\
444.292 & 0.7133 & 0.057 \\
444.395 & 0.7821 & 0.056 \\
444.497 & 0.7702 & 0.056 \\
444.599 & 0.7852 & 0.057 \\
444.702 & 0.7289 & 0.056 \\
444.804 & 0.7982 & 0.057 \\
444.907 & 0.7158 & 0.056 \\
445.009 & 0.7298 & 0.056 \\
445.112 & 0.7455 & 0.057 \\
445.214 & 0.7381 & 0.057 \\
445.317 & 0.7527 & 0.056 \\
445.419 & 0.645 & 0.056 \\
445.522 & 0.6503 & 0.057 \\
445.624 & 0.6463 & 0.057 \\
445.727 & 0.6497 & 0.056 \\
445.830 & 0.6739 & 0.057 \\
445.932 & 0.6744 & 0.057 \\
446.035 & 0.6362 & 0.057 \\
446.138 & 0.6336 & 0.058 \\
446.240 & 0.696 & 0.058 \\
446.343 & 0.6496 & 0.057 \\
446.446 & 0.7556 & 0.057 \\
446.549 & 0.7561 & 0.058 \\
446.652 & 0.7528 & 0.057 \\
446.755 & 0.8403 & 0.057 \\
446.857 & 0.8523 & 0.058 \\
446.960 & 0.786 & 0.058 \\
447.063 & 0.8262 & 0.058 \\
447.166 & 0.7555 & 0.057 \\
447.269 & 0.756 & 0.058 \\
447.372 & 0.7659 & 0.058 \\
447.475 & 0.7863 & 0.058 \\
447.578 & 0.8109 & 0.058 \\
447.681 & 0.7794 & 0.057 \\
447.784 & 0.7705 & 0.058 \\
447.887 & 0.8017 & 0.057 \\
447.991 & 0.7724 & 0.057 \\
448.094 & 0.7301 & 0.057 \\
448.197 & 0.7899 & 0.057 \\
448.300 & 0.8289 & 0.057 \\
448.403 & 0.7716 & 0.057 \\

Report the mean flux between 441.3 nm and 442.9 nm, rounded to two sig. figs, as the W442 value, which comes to 0.71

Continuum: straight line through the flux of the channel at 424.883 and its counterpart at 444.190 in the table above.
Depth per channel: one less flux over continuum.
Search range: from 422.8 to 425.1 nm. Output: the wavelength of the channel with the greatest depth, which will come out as 422.833 nm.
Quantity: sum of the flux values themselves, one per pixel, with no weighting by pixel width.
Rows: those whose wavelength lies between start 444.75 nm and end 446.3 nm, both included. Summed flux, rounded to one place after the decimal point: 10.4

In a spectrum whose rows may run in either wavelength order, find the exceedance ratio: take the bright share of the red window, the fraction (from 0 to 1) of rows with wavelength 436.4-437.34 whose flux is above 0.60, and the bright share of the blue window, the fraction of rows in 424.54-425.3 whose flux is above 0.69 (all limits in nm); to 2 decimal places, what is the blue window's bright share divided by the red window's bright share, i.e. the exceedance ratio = 0.00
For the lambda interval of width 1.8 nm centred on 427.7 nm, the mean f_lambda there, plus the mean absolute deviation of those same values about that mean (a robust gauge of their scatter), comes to 0.59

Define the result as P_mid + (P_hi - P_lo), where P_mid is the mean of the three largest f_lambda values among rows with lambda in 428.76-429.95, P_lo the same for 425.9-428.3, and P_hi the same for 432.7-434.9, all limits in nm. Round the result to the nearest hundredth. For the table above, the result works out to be 0.67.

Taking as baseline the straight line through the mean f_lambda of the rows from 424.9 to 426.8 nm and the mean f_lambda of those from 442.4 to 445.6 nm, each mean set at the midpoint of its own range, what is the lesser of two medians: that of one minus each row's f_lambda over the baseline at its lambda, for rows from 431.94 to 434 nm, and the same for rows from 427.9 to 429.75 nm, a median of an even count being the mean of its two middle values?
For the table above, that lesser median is 0.00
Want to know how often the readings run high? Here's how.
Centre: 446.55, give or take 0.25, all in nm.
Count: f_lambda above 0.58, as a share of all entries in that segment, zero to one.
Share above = 1.00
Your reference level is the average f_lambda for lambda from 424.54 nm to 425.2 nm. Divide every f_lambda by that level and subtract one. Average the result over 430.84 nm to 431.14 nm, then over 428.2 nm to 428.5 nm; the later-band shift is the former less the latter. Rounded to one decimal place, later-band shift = -0.2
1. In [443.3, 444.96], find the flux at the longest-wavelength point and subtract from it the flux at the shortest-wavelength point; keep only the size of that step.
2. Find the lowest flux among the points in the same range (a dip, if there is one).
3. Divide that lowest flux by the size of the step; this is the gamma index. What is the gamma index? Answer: 11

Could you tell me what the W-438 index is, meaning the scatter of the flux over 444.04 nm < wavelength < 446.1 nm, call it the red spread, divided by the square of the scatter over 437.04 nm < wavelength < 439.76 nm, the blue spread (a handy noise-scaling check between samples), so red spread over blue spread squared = 11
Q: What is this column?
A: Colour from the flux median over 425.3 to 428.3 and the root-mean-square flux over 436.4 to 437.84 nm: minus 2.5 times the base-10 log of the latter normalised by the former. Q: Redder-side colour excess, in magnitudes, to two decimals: -0.17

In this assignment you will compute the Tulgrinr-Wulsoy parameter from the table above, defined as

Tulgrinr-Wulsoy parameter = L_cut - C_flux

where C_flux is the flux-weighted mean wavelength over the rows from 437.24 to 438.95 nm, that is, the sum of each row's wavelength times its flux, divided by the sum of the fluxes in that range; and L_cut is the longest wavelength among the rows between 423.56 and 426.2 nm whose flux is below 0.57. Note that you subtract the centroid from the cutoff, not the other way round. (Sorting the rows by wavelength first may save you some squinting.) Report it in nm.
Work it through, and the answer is -12.02 nm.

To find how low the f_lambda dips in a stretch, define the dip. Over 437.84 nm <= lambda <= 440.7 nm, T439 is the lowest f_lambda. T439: 0.481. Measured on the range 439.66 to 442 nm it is 0.5297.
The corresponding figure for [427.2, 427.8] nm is 0.4298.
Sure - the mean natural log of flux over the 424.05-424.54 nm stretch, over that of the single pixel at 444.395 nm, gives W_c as 1.79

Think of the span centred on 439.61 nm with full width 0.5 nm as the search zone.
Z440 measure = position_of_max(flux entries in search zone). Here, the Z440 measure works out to 439.713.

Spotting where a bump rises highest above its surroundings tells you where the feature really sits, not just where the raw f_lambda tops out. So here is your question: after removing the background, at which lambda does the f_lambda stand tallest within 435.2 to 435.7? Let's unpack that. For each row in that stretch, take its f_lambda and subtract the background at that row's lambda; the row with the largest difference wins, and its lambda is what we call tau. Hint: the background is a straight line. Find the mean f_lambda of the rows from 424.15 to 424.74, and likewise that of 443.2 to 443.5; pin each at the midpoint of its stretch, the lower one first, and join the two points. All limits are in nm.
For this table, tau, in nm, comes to 435.681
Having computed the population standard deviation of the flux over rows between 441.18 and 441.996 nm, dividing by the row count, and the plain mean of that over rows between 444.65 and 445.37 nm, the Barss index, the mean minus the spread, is 0.70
